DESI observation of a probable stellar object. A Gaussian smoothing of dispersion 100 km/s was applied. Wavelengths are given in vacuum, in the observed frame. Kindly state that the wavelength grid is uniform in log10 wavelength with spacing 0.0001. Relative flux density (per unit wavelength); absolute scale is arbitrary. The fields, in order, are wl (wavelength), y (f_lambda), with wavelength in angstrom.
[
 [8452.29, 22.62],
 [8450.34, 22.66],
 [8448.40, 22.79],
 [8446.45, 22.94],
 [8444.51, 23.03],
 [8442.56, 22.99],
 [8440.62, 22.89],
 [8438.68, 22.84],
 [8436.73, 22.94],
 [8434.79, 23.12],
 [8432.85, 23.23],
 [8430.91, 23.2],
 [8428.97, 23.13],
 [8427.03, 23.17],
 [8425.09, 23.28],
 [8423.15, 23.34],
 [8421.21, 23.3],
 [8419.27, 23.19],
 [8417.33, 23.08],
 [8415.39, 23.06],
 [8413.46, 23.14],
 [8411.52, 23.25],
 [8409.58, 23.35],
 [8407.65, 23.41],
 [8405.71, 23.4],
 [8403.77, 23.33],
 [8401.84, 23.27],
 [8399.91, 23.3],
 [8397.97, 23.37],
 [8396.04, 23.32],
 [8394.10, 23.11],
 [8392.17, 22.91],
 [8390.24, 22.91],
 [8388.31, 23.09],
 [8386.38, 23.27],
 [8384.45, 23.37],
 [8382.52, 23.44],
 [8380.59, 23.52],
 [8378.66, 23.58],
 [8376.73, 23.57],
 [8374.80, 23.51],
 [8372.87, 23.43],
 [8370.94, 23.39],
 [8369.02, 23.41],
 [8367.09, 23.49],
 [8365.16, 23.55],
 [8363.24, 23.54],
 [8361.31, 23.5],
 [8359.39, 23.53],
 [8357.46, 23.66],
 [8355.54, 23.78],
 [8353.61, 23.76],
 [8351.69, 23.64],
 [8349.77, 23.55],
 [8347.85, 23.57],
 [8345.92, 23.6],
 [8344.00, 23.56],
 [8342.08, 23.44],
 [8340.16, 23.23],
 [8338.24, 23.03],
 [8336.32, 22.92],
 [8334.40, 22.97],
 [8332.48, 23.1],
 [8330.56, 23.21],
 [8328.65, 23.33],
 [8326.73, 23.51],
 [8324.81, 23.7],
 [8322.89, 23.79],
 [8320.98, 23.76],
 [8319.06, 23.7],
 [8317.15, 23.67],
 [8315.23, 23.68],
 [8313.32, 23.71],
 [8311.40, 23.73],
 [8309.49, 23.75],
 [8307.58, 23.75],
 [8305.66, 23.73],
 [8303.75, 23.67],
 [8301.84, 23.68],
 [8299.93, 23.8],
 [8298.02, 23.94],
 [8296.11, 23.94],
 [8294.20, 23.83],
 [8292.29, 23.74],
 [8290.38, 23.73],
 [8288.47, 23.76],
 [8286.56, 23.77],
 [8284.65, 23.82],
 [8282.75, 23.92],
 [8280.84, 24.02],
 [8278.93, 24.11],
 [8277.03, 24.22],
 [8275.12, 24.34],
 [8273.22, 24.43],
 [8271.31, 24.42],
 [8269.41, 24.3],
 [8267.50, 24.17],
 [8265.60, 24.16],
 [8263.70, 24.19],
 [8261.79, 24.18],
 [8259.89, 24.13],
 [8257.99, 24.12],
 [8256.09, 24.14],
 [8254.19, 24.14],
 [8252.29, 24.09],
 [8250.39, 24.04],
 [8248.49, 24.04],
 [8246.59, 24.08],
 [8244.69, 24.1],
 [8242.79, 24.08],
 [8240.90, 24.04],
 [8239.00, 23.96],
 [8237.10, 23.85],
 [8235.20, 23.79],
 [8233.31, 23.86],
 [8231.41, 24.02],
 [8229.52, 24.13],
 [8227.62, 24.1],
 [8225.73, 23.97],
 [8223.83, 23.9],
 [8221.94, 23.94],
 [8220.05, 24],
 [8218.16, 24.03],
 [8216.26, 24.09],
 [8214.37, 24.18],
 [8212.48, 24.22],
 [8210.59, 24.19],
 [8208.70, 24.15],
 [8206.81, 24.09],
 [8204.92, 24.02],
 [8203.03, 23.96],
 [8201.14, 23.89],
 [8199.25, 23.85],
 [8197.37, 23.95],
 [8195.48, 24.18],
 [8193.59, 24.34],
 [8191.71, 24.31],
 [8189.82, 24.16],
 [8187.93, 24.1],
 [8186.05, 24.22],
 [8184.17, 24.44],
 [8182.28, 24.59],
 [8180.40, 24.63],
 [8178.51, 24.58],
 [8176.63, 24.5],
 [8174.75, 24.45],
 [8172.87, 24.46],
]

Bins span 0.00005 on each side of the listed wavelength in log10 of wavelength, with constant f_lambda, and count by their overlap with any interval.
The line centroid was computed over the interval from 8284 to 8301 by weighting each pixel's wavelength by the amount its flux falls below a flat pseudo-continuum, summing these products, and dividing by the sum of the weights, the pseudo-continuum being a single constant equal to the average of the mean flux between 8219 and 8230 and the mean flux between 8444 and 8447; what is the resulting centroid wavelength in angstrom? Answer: 8292.9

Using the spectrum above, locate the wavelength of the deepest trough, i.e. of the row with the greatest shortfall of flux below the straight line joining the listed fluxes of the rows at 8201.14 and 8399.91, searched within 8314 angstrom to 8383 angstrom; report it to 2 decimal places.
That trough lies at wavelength 8336.32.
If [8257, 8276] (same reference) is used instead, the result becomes 8257.99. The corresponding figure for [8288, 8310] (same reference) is 8303.75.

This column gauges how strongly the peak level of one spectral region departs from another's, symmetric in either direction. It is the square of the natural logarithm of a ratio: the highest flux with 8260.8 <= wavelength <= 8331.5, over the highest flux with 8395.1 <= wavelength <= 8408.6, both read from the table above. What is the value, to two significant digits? 0.0018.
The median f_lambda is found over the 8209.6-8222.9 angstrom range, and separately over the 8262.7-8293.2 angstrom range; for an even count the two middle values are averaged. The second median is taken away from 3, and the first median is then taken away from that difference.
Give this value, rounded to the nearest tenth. -45.2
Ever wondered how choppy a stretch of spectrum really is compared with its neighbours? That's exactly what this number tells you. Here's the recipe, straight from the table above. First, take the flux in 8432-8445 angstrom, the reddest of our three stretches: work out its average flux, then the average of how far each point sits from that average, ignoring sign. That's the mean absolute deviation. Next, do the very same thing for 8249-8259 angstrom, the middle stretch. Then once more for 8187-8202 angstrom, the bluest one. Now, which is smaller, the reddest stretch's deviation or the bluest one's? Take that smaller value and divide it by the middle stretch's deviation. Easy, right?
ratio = 3.2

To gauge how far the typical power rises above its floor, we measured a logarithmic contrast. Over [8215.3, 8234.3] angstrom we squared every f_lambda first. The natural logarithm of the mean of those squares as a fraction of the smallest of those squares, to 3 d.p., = 0.012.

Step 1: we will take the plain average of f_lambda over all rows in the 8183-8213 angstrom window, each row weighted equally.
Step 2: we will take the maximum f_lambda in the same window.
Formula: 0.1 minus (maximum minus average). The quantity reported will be -0.21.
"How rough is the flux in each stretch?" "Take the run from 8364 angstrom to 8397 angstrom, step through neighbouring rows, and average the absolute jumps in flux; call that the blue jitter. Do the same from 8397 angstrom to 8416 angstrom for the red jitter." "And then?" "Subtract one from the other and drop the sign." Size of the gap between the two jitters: 0.024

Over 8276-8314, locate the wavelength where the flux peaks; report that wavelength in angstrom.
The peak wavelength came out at 8277.03 angstrom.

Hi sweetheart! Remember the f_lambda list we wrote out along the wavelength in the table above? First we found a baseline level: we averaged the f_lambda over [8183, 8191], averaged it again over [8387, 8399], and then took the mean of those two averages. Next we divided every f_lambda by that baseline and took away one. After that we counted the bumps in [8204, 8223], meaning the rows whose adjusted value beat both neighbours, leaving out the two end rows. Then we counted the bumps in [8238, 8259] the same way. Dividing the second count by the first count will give 1.0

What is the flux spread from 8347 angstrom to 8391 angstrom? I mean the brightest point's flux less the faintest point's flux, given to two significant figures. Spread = 0.87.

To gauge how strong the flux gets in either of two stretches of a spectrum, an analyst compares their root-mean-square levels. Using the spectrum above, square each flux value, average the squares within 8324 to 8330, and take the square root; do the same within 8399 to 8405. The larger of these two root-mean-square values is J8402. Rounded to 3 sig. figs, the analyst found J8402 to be 23.5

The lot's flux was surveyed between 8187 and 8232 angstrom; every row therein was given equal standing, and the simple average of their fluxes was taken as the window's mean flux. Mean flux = 24.1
